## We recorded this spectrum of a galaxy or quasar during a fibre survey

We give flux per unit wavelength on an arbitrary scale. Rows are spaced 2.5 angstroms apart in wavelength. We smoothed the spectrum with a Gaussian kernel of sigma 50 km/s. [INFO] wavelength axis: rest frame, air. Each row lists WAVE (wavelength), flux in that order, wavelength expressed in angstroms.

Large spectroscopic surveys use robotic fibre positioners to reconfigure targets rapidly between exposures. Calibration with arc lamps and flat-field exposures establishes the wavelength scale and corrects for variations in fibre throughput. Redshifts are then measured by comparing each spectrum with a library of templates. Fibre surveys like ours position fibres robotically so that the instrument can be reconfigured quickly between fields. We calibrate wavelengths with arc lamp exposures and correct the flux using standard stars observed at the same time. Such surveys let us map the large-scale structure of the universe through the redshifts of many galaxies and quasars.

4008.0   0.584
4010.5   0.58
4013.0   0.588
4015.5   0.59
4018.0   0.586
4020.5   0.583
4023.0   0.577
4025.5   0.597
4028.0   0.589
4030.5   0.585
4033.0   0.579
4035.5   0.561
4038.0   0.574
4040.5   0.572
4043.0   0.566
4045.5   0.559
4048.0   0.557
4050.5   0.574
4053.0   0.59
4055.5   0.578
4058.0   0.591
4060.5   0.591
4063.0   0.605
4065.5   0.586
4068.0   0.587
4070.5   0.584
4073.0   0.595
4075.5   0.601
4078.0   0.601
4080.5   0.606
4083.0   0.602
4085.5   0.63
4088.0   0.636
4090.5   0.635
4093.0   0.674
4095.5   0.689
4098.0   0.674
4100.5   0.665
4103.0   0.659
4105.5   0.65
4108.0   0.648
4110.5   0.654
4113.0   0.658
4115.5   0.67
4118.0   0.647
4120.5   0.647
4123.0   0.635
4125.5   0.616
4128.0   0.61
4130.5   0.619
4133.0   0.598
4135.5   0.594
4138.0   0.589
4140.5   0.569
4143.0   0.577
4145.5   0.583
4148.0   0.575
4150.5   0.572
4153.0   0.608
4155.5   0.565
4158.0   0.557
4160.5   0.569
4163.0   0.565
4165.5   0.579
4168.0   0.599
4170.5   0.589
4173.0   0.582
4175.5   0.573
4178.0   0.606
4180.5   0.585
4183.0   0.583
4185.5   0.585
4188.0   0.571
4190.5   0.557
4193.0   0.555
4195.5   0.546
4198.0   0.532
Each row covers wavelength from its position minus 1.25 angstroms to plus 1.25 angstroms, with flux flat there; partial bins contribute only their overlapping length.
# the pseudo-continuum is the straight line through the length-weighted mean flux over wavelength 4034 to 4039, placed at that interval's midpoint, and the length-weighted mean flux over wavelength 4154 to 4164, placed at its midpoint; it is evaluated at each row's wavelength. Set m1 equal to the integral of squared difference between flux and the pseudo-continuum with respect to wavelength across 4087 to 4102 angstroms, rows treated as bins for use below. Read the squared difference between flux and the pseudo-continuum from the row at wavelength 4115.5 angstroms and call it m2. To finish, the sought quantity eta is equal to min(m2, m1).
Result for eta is 0.0108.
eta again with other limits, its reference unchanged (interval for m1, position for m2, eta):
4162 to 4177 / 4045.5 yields 0.0001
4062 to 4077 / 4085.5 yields 0.0040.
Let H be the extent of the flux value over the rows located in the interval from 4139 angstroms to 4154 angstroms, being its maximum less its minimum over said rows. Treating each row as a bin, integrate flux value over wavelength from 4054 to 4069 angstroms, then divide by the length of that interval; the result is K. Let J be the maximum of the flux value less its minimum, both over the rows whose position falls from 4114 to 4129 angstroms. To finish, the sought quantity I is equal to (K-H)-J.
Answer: 0.49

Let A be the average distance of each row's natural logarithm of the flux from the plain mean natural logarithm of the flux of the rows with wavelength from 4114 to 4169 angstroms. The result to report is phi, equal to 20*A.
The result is 0.8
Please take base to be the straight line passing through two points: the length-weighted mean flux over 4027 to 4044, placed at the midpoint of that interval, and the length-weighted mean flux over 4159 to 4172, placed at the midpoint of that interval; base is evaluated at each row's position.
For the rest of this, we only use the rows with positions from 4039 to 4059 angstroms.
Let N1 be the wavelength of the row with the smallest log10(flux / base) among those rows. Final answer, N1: 4048.0 angstroms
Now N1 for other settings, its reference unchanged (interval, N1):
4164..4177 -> 4175.5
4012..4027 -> 4023.0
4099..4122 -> 4120.5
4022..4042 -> 4035.5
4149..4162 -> 4158.0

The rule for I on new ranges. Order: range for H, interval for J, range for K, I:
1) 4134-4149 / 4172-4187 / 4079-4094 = 0.57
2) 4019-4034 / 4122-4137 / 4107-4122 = 0.59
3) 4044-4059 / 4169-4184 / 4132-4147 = 0.52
